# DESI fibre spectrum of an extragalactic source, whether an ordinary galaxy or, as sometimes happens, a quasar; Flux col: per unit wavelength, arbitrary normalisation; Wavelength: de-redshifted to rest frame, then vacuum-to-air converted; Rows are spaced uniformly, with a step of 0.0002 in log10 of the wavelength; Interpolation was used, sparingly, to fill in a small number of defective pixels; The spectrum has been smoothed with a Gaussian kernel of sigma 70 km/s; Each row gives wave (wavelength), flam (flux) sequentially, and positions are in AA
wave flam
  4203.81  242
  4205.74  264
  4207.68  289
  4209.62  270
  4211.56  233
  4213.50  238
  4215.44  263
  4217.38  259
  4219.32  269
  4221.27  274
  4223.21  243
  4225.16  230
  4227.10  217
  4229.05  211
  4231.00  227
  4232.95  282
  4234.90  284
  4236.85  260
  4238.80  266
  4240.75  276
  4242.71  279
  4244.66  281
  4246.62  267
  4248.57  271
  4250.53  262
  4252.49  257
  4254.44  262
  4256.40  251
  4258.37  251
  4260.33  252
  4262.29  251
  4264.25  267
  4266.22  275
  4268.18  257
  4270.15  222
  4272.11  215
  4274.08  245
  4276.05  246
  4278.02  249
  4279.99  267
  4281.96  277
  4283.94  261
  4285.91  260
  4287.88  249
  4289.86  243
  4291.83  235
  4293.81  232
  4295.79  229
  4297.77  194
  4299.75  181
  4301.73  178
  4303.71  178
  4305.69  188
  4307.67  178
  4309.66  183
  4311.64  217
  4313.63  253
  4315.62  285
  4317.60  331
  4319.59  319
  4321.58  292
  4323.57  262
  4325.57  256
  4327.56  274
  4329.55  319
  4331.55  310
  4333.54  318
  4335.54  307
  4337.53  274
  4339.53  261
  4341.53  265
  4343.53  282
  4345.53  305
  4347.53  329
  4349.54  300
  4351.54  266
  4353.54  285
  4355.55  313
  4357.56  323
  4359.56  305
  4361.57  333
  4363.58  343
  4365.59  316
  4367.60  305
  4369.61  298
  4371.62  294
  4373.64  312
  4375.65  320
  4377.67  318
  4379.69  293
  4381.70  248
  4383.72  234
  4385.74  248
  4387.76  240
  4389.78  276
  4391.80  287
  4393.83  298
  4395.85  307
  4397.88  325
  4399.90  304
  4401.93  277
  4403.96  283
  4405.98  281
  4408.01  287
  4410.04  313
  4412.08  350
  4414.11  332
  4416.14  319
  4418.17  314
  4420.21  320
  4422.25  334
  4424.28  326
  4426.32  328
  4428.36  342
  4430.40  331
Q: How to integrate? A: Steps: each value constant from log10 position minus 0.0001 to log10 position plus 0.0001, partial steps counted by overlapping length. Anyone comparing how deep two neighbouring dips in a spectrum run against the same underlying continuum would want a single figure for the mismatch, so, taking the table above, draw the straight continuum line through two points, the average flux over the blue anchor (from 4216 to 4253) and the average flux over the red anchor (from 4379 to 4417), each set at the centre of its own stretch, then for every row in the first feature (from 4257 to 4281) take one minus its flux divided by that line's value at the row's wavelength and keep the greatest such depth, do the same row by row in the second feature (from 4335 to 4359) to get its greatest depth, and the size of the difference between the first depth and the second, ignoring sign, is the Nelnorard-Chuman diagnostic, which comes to 0.13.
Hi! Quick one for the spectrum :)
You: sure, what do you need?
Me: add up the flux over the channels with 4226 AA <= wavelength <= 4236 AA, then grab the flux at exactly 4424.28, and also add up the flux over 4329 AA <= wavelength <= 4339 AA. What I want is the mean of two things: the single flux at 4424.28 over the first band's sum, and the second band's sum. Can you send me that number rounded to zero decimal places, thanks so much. 764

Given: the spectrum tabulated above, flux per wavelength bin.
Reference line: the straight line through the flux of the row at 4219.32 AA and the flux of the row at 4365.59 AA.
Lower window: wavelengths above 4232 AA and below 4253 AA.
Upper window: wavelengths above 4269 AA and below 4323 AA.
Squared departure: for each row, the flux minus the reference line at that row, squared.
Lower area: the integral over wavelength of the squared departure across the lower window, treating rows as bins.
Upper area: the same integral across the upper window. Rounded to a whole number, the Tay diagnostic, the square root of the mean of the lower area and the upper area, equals 364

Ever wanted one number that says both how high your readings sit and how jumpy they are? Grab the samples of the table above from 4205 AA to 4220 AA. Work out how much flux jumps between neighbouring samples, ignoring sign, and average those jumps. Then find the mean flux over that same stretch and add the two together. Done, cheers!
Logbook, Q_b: 278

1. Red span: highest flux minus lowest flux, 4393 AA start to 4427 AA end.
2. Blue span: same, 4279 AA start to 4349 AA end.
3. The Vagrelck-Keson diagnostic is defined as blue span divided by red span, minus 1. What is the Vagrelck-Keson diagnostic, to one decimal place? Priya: 1.1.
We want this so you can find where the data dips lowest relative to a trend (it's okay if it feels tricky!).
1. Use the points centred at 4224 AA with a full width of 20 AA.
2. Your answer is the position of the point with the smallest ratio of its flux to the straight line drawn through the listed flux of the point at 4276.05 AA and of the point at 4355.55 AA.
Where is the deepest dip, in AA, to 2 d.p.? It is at 4229.05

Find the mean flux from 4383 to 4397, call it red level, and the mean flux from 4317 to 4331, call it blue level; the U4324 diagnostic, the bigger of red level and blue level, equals 293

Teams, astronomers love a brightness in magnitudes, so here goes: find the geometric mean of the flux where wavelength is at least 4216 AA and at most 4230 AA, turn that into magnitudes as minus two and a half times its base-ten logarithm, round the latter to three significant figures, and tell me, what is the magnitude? -5.96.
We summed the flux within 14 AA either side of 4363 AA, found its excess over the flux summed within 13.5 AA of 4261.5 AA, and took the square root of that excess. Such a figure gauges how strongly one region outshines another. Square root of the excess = 27.8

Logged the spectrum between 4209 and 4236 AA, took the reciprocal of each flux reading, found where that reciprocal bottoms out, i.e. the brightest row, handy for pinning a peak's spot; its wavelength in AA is 4234.90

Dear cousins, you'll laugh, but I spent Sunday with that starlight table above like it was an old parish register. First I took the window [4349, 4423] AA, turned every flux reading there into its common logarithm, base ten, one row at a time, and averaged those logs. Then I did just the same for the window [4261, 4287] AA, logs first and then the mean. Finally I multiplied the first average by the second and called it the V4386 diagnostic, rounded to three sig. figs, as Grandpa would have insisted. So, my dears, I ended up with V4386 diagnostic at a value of 5.95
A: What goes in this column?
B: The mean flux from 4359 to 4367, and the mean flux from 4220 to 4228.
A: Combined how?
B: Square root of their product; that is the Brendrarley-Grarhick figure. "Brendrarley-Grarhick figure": 280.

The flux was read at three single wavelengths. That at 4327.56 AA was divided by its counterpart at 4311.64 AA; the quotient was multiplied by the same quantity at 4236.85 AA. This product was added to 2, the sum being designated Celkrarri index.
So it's 330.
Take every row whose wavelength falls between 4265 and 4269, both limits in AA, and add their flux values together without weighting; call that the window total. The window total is 532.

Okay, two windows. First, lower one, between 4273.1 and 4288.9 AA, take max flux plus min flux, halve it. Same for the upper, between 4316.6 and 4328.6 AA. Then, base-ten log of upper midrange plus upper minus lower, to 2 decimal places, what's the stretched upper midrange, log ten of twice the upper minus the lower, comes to 2.51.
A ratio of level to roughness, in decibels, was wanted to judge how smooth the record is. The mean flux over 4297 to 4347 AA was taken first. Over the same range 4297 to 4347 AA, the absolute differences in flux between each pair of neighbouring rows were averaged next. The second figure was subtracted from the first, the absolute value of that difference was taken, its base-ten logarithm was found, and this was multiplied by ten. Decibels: 23.8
